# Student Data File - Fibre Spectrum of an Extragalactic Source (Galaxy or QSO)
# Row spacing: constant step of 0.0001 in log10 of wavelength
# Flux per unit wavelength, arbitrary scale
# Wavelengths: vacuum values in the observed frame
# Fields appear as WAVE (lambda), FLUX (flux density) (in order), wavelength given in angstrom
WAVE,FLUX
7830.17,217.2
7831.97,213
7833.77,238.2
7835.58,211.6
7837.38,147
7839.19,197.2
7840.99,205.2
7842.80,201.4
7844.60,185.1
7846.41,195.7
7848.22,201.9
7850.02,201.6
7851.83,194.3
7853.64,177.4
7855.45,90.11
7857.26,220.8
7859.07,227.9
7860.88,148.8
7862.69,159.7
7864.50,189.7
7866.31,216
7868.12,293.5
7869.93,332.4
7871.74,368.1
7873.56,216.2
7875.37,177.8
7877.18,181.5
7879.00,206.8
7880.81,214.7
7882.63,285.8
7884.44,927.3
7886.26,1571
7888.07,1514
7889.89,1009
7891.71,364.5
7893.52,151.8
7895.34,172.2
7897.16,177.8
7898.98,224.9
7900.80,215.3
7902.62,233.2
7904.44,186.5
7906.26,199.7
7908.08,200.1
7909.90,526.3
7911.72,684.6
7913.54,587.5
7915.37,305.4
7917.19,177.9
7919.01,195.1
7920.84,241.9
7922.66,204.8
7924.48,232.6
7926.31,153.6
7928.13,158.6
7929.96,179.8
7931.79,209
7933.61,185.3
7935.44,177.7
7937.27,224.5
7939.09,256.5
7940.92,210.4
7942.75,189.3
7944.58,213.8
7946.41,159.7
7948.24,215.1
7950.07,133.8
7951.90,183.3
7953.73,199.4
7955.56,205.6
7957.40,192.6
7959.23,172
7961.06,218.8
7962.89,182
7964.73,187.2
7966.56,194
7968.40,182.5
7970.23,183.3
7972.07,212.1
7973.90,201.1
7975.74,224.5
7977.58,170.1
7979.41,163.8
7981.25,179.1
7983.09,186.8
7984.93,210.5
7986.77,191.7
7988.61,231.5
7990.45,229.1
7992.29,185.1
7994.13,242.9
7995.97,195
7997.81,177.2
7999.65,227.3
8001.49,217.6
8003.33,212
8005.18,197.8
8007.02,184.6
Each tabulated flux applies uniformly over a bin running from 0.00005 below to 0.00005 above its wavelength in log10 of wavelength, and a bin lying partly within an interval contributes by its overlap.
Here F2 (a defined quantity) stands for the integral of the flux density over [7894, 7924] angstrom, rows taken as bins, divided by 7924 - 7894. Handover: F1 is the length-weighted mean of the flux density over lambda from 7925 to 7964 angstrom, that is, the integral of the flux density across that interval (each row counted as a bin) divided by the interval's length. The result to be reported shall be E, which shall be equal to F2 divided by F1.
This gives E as 1.5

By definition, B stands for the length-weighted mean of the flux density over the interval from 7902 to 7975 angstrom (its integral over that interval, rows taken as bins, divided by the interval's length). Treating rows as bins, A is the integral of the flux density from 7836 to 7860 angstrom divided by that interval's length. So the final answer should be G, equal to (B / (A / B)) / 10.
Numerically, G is 28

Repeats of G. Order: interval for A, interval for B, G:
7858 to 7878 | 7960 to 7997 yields 17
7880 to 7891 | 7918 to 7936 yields 4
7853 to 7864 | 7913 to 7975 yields 25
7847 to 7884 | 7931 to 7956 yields 17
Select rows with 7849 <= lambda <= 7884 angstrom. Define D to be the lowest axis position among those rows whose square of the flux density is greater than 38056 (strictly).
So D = 7850.02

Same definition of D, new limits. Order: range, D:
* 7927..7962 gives 7931.79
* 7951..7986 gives 7953.73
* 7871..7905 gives 7871.74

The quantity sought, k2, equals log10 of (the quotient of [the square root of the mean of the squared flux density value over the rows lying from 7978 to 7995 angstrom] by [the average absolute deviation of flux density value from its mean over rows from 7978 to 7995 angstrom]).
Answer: 0.9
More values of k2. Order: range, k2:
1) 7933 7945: 1.0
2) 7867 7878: 0.6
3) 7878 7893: 0.3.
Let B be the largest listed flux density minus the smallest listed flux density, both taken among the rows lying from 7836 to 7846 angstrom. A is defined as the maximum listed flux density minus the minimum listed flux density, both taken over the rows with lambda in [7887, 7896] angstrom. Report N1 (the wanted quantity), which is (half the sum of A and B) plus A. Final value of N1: 2072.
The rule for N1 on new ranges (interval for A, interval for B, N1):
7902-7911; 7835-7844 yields 542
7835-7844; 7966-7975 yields 112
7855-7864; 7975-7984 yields 237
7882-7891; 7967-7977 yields 1949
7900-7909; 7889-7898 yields 499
